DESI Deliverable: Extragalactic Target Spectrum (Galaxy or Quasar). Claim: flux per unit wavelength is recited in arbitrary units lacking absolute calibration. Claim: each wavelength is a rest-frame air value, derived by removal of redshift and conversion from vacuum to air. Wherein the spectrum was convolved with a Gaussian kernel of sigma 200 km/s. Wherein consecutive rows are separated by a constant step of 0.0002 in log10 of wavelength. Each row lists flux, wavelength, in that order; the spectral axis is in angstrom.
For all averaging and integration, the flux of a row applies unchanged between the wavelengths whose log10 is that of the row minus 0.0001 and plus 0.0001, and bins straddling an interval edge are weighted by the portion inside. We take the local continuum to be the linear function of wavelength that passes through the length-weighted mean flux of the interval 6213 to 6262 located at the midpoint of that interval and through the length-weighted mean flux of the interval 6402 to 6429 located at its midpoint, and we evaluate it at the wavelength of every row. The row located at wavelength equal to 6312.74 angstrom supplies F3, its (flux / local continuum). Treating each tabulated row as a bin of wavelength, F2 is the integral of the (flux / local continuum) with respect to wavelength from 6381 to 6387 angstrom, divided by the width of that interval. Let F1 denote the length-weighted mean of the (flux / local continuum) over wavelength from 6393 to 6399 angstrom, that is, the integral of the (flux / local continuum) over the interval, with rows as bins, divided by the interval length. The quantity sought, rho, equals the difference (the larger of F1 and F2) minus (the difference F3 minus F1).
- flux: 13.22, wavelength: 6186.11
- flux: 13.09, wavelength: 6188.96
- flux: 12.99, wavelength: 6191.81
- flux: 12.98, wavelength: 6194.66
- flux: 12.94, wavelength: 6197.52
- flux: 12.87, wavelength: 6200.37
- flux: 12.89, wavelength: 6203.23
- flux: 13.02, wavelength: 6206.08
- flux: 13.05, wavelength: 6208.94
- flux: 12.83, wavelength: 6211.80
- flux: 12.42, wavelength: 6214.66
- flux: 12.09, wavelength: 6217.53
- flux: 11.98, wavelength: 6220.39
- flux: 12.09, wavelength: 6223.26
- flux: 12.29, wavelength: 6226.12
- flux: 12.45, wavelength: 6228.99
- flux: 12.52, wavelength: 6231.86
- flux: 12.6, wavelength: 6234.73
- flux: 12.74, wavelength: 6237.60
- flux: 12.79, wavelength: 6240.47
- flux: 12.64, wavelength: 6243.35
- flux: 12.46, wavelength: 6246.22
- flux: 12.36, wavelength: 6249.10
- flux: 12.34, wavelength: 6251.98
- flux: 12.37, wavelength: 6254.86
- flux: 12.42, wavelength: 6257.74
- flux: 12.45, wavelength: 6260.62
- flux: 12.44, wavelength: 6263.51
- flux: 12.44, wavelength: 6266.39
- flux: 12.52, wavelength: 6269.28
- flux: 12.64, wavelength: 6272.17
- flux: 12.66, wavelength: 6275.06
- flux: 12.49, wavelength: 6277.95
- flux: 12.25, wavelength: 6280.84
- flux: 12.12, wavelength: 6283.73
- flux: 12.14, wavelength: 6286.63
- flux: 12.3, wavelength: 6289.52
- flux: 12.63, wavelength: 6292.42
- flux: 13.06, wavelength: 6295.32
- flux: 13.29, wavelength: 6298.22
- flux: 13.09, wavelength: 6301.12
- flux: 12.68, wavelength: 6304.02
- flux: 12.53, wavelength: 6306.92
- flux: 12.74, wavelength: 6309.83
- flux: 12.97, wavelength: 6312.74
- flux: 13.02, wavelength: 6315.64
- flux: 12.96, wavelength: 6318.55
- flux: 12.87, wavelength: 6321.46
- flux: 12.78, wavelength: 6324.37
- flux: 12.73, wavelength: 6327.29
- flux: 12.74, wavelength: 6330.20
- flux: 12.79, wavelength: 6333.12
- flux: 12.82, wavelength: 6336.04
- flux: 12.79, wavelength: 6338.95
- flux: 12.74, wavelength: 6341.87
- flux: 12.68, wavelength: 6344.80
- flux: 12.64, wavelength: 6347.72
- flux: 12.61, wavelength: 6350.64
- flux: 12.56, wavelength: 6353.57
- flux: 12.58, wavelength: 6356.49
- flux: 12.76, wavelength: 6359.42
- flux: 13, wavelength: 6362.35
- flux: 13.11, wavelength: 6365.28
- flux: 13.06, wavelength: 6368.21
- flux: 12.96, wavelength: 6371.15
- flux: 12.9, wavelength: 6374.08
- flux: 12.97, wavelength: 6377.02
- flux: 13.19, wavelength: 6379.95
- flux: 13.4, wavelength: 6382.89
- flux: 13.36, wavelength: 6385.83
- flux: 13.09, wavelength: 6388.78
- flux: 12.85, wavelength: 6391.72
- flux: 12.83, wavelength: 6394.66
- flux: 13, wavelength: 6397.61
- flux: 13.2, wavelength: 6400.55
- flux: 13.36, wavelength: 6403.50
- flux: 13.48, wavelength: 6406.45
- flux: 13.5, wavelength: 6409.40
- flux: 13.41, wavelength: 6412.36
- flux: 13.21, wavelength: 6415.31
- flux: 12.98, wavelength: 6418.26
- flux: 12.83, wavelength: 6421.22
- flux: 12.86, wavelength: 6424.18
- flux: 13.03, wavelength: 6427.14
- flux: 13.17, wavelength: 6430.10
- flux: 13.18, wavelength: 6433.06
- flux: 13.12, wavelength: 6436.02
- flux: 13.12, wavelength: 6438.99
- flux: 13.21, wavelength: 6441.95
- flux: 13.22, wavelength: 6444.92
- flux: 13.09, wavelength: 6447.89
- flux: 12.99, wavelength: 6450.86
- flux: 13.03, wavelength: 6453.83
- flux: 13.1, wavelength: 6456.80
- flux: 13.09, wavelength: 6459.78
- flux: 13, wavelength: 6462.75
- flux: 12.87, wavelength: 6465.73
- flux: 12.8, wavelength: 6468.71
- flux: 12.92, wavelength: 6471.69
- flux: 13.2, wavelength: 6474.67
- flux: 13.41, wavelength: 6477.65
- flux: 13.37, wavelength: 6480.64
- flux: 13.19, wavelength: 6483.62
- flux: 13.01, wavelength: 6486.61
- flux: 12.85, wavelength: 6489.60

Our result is 0.99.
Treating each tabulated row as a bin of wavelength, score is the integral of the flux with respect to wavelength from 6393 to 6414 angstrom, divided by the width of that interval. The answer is 13.3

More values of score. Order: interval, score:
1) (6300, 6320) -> 12.9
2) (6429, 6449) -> 13.2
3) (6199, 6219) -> 12.7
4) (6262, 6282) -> 12.5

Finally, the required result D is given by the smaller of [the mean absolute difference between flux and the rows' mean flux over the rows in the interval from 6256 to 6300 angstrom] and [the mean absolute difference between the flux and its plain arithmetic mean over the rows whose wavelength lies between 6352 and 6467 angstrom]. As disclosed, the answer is 0.17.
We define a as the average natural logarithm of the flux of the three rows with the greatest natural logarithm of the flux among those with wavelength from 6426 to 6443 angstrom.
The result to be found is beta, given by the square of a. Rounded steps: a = 2.58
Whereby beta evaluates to 6.65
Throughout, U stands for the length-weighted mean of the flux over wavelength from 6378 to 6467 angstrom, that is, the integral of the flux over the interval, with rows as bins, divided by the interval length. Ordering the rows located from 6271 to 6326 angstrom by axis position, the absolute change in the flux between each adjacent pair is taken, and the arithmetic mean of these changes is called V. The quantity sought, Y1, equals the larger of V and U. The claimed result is 13.1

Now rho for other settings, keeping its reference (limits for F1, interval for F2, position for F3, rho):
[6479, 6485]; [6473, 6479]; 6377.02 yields 0.98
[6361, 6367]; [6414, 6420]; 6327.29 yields 1.02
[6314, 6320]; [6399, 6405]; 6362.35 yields 1.04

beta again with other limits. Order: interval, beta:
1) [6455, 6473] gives 6.60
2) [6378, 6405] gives 6.73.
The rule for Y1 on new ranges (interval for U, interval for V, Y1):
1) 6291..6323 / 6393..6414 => 12.9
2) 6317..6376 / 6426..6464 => 12.8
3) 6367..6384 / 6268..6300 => 13.1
